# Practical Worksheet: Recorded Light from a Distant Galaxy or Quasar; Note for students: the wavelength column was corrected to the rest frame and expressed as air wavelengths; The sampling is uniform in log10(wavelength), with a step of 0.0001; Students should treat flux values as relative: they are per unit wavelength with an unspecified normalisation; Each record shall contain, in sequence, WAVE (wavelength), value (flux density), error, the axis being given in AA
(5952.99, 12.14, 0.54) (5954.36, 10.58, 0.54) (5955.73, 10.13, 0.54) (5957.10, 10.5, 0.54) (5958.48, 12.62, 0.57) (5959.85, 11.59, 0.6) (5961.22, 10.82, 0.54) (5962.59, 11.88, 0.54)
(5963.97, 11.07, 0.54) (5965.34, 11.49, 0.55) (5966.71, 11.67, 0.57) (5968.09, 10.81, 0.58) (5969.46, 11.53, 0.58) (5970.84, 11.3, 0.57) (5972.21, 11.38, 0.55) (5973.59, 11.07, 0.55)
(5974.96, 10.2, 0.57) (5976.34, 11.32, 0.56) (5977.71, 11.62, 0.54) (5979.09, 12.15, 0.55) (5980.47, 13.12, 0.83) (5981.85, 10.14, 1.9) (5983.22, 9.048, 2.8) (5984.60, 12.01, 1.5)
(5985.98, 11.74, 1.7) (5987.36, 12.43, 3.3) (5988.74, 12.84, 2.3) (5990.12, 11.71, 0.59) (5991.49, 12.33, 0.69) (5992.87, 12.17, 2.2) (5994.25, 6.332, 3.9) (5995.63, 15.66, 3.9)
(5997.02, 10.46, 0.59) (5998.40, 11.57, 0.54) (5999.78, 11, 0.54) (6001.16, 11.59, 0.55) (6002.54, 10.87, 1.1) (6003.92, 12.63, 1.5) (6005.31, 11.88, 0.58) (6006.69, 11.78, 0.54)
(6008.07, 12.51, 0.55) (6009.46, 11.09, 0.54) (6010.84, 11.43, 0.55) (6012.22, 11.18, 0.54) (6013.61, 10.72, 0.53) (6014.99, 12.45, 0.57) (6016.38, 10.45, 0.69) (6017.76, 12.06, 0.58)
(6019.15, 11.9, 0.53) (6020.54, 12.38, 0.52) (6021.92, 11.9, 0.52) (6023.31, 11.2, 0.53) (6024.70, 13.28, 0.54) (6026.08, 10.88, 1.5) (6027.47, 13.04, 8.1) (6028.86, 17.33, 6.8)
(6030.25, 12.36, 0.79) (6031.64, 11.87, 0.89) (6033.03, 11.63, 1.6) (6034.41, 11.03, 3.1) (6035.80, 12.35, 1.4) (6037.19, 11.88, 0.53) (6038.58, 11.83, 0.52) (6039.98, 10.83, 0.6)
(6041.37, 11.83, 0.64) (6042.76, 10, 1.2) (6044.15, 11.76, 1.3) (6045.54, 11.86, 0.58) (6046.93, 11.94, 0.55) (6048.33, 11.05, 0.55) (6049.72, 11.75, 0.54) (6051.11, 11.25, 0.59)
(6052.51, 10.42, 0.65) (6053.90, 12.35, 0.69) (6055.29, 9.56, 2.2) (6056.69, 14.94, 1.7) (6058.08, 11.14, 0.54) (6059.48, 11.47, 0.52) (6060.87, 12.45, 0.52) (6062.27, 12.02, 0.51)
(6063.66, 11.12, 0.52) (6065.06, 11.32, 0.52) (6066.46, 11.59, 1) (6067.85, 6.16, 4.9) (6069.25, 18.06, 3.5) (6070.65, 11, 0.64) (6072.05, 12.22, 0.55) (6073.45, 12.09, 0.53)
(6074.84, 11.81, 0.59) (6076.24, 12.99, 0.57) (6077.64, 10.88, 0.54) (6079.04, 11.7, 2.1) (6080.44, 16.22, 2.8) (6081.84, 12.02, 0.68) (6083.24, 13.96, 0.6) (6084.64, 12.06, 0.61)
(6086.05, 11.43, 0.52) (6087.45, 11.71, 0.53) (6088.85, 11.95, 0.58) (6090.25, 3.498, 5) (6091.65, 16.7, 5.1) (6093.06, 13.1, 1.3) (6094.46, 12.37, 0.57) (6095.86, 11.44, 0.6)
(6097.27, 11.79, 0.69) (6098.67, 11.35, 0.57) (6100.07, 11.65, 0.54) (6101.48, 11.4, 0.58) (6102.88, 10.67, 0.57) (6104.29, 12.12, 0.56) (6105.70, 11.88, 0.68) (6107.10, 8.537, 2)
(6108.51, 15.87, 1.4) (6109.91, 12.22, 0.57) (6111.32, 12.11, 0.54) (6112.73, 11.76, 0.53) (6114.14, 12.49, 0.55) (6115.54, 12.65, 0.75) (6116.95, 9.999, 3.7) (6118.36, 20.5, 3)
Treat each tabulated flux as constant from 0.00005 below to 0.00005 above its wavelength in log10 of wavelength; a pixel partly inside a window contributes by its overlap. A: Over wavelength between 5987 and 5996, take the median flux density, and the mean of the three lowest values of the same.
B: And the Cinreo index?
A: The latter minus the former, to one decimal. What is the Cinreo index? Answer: -2.3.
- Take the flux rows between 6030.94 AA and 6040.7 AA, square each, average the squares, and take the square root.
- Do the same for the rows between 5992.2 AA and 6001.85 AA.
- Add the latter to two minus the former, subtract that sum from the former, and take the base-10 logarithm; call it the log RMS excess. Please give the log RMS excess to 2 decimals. 0.99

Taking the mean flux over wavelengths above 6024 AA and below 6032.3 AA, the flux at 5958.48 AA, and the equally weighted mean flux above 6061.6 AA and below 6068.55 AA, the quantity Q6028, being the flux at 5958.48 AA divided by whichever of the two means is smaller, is 1.21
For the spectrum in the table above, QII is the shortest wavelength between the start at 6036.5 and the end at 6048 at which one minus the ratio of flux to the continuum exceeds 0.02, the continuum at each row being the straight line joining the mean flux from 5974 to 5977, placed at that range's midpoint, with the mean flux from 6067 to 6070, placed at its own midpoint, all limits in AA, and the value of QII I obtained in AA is 6039.98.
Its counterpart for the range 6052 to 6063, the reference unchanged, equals 6052.51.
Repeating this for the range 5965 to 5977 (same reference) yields 5974.96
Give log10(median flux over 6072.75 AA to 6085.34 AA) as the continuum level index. 1.08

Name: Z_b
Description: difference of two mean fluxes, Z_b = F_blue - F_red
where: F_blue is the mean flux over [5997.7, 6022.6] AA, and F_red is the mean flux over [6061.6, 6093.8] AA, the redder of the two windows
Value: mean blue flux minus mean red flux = -0.35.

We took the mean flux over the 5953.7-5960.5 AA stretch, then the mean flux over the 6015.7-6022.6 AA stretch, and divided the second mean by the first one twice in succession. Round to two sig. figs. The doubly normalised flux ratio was 0.096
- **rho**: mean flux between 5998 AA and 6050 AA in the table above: 11.82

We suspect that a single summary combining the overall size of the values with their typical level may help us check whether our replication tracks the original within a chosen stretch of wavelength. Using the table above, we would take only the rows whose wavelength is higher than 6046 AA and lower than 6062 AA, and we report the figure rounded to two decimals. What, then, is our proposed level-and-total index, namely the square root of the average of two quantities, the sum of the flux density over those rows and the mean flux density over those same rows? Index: 8.37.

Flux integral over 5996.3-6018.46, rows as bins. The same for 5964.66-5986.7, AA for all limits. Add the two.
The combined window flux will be 503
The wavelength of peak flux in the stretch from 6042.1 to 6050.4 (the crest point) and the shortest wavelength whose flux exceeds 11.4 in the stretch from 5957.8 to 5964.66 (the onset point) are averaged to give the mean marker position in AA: 6002.7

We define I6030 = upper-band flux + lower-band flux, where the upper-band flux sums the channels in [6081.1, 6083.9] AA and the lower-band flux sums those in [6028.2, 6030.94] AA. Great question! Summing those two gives 56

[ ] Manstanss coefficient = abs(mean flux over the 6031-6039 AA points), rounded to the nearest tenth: 11.8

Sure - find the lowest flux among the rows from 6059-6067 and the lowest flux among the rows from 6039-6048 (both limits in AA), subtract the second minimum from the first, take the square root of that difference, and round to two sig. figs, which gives 1.1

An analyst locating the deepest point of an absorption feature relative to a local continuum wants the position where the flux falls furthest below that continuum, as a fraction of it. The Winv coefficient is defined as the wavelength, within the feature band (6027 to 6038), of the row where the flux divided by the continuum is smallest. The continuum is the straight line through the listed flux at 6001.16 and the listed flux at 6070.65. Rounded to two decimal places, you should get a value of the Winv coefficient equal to 6034.41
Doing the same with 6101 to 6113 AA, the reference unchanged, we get 6107.10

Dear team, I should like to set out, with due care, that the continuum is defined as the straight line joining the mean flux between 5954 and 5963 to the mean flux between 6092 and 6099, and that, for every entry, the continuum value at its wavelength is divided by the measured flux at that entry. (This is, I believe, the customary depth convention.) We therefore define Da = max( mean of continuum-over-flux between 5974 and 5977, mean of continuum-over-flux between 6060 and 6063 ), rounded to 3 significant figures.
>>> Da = 1.05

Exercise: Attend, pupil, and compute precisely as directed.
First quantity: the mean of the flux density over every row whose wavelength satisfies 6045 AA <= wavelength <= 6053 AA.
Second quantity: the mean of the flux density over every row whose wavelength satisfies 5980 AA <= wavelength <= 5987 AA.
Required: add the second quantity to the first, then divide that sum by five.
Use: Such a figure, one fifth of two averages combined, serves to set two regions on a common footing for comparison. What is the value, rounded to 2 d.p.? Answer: 4.52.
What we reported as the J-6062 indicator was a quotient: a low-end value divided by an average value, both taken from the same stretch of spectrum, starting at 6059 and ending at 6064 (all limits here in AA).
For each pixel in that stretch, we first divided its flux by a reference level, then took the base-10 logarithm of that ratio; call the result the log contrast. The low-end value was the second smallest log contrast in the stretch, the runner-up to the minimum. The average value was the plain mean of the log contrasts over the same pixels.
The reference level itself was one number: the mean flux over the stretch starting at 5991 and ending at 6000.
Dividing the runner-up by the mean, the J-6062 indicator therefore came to 0.3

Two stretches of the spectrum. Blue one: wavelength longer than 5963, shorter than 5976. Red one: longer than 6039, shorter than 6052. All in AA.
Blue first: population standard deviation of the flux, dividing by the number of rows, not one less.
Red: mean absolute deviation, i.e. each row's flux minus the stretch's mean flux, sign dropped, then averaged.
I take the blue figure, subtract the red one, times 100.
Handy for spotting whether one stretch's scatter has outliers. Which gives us -9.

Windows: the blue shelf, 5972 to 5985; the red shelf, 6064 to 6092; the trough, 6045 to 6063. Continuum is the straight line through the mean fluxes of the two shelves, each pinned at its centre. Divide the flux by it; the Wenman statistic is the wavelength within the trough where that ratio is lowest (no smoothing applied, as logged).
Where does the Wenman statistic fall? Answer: 6055.29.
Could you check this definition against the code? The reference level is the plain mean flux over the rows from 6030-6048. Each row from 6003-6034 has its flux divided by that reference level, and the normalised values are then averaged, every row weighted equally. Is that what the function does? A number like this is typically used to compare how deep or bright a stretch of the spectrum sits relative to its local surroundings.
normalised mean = 1.04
